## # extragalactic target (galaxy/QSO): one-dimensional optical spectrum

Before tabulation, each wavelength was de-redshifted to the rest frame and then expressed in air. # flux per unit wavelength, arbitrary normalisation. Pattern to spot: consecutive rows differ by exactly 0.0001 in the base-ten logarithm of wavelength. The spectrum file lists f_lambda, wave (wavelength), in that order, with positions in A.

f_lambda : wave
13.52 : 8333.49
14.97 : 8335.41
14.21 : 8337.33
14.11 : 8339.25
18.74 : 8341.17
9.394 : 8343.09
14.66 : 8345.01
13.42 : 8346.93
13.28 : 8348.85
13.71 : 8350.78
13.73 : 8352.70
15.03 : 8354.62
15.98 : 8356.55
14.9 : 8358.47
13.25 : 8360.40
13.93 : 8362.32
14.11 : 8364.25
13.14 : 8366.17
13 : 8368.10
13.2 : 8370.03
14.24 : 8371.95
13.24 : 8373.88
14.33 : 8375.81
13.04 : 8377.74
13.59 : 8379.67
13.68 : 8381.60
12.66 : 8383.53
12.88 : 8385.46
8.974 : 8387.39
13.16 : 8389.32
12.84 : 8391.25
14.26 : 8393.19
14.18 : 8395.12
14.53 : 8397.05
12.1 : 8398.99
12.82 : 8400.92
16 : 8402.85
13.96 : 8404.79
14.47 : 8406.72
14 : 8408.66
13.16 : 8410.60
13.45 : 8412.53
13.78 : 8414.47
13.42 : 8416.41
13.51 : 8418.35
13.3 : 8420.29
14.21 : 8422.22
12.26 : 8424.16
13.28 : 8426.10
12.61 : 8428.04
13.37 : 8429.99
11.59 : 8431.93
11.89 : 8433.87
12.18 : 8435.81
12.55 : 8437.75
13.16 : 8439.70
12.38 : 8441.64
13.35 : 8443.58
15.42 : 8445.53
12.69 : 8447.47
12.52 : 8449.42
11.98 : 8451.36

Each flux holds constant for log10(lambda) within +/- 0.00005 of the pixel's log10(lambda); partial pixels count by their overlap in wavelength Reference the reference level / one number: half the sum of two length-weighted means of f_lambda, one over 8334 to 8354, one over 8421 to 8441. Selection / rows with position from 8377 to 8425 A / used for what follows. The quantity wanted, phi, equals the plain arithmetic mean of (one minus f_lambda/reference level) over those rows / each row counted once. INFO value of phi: 0.00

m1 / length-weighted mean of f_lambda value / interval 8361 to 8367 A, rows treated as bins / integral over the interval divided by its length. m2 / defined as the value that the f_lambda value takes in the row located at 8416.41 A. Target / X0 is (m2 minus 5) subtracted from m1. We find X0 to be 5.3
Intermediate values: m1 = 13.7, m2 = 13.42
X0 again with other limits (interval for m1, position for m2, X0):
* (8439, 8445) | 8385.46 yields 5.3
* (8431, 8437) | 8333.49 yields 3.4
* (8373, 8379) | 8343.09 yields 9.1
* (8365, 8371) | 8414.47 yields 4.4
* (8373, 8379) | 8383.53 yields 5.9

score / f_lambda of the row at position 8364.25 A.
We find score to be 14.11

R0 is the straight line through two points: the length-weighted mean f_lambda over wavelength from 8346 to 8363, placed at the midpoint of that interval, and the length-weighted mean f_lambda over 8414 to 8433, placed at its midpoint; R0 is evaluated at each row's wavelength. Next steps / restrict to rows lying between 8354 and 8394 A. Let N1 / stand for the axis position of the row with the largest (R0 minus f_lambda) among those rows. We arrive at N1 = 8387.39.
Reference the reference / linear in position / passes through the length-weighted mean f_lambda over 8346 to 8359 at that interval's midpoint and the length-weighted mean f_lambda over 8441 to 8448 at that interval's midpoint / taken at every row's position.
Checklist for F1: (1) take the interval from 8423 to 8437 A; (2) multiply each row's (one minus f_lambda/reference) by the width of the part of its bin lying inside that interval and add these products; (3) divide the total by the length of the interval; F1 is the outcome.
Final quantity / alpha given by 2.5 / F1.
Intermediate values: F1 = 0.09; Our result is 29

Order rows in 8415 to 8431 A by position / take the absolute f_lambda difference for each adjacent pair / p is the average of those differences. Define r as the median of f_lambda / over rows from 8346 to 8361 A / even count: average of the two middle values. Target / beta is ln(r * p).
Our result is 2.40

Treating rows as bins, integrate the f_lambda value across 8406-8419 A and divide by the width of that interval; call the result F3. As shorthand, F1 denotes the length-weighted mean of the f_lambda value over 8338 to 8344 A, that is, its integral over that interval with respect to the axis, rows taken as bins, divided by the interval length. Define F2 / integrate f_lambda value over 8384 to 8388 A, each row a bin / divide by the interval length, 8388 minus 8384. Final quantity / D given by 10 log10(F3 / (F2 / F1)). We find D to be 12.3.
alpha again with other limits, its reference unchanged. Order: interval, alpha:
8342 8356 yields 42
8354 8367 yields -314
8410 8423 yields 148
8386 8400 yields 32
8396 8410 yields -449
